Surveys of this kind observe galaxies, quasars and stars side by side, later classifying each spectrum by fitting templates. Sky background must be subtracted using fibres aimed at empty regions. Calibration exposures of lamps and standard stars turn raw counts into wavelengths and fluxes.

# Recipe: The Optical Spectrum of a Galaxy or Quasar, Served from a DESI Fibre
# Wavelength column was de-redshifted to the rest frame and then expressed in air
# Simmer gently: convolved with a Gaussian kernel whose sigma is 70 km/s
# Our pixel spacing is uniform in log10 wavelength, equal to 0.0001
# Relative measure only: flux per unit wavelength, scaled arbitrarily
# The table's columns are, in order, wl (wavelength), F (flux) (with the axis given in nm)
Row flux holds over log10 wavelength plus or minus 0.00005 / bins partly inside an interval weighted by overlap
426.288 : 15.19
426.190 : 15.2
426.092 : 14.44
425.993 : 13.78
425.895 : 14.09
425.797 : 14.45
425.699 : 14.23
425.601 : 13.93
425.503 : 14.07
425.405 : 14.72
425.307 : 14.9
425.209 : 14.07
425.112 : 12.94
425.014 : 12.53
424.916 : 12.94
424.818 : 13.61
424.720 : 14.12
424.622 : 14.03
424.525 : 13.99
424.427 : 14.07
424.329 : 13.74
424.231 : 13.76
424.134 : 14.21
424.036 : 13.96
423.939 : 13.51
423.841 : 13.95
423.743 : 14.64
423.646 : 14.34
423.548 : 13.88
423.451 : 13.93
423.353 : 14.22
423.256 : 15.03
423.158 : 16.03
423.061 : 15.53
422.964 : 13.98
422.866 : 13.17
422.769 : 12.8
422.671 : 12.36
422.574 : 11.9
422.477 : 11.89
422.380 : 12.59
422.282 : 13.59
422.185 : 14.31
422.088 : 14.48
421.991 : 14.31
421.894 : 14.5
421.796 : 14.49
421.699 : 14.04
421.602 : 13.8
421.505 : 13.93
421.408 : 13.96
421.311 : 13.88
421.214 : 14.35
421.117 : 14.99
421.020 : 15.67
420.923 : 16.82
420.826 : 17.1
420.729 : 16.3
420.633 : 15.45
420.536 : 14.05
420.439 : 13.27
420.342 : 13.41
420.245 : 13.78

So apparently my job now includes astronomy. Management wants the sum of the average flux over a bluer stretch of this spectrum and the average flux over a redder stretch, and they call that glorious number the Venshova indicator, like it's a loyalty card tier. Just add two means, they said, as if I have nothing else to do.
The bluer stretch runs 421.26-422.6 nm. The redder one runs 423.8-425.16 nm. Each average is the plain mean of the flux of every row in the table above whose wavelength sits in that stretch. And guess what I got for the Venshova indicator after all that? 27.4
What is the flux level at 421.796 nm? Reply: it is 14.49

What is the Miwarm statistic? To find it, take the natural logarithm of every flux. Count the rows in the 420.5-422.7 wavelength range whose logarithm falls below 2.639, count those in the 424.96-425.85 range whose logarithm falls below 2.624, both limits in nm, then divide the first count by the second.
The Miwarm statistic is 4.5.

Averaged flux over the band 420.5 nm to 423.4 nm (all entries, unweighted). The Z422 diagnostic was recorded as 14.3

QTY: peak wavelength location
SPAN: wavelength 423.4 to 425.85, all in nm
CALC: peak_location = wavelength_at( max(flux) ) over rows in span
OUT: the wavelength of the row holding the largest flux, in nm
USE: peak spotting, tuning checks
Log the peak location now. 425.307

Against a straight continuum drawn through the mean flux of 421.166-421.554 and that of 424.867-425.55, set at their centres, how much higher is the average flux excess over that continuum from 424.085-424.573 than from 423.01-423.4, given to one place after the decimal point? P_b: -1.2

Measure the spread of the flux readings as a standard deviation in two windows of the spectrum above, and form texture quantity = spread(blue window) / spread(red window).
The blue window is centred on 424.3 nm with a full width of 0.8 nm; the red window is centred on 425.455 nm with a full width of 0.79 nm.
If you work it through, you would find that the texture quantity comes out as 0.37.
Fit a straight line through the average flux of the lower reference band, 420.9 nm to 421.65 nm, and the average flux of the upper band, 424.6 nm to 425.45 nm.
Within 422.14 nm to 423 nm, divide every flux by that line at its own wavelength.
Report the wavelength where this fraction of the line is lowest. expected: 422.477 nm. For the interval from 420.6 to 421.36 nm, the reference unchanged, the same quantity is 421.311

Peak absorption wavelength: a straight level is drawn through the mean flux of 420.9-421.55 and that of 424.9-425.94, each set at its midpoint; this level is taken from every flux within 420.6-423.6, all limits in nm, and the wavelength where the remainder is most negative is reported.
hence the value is 422.477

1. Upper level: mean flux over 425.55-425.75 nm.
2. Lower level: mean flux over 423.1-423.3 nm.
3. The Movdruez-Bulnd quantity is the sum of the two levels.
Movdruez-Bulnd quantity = 29.6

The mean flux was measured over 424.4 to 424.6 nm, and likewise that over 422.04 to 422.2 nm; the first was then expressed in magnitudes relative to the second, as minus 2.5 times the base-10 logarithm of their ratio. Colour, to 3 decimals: 0.028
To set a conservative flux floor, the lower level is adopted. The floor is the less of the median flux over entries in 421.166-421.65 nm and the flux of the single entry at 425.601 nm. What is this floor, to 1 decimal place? 13.9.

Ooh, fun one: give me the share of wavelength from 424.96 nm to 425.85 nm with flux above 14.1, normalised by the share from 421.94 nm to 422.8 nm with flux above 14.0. 1.3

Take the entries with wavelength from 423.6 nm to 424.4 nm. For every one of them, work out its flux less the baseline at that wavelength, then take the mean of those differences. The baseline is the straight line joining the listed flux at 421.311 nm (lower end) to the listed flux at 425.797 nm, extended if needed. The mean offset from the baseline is -0.21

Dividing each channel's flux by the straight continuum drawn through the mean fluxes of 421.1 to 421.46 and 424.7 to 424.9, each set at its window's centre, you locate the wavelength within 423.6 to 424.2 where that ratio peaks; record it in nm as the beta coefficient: 423.743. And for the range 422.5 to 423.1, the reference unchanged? 423.061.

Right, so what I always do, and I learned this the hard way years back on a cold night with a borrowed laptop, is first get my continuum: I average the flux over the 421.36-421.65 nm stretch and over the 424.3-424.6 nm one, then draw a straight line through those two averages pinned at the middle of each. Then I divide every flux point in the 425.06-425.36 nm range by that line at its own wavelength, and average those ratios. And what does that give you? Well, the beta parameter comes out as 1.00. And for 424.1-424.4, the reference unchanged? 1.00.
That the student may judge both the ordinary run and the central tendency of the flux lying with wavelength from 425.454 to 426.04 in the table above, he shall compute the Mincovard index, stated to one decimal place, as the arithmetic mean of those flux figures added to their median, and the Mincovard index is 28.2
